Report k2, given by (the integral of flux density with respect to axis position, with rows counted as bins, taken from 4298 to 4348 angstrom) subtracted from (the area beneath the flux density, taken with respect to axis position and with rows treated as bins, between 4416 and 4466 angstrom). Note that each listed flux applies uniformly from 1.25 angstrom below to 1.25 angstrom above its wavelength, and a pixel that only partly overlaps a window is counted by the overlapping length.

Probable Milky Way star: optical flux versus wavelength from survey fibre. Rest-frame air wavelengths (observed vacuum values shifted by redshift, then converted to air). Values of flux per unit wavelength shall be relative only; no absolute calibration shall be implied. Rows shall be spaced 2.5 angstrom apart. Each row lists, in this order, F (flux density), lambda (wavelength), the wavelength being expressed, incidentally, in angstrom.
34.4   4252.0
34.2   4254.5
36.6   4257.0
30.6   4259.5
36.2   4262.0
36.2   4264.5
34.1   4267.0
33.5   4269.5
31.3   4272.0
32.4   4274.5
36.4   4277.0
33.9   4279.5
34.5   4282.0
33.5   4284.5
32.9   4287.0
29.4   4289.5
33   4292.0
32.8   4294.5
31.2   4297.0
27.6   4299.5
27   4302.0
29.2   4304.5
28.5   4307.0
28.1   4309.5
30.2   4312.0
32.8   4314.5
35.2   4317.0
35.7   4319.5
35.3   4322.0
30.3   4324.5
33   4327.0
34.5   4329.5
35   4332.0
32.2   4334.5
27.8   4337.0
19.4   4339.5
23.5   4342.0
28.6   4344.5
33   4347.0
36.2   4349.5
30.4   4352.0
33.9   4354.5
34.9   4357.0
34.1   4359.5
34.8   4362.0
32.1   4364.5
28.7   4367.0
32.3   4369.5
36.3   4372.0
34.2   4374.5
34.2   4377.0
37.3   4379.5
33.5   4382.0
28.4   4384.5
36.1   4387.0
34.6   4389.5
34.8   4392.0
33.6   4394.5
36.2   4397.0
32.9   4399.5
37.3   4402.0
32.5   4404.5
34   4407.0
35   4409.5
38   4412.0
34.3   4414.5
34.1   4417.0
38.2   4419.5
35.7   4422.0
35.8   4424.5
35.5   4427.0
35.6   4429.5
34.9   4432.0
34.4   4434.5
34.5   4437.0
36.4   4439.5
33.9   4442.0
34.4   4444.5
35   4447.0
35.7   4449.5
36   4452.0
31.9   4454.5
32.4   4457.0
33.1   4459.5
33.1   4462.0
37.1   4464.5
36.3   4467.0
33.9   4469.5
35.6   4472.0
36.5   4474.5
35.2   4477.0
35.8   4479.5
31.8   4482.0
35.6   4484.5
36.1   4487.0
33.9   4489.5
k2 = 228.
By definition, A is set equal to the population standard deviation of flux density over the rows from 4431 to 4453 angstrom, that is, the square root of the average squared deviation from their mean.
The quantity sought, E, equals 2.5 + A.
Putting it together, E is 3.3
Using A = 0.8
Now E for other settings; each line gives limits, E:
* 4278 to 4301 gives 4.6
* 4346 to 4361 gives 4.3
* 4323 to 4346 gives 7.4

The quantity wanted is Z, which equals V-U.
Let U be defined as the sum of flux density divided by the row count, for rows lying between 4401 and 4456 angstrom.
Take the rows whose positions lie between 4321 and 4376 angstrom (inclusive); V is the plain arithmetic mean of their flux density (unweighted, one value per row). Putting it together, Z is -3.3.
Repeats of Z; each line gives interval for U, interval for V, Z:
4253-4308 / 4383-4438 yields 2.3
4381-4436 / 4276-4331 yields -2.7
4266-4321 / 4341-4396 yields 1.0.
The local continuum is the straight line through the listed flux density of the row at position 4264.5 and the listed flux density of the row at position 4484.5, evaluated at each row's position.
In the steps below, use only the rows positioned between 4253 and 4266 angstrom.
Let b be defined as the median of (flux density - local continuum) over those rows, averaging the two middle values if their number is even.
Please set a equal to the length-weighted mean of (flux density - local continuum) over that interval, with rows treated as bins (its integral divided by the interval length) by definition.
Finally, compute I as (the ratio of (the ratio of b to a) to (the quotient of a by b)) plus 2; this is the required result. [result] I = 2.0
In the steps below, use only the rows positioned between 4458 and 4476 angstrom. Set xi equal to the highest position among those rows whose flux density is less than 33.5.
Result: 4462.0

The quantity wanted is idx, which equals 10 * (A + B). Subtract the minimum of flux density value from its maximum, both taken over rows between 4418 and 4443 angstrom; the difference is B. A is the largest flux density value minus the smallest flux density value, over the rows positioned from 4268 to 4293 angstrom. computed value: 113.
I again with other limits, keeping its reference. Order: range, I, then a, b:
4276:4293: 2.9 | -2.8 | -2.6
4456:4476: 3.1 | -0.9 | -0.9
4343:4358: 2.6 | -3.3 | -2.5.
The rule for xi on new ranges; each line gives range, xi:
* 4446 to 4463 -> 4462.0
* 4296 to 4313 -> 4312.0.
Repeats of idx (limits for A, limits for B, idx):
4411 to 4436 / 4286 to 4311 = 101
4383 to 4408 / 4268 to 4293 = 159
